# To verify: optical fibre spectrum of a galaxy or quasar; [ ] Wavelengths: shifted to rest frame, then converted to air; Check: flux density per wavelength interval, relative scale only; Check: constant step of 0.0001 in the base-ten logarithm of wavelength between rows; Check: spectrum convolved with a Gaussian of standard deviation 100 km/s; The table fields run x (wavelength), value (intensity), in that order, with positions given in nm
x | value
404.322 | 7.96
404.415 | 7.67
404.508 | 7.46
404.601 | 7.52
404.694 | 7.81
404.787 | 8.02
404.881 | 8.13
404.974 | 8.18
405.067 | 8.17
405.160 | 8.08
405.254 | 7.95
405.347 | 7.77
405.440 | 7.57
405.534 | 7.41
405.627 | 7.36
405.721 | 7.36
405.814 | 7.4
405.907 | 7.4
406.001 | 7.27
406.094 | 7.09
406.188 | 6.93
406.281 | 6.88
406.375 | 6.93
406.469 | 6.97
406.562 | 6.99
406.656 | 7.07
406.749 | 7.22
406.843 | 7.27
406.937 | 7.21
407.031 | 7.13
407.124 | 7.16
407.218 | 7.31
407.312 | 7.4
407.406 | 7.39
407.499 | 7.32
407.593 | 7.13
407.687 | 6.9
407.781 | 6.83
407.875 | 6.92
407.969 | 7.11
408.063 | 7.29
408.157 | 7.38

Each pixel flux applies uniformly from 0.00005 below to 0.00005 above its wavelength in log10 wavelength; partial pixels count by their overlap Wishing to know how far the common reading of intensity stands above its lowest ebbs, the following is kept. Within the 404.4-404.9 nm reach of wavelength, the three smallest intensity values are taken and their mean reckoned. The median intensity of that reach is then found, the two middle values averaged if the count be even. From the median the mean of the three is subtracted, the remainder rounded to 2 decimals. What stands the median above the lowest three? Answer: 0.19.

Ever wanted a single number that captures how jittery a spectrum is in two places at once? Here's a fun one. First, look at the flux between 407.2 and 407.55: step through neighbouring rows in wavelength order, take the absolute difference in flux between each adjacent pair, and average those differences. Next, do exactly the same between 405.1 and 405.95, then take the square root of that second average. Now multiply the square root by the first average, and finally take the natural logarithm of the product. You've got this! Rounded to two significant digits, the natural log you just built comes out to -4.0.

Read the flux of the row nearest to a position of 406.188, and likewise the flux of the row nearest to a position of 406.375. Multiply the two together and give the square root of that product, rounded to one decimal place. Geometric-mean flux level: 6.9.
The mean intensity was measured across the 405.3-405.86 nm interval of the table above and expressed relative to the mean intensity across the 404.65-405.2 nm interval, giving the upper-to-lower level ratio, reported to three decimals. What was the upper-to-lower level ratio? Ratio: 0.927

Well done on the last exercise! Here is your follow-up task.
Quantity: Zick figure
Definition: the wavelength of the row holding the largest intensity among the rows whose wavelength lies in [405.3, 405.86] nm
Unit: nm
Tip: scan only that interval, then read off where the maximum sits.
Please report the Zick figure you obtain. 405.347 nm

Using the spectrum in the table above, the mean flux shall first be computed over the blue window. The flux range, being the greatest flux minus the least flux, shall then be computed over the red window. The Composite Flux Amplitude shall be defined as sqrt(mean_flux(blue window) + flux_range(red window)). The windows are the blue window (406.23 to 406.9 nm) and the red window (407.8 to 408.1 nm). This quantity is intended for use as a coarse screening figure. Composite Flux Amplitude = 2.72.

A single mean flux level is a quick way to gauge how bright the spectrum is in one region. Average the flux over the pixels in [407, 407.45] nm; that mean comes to 7.28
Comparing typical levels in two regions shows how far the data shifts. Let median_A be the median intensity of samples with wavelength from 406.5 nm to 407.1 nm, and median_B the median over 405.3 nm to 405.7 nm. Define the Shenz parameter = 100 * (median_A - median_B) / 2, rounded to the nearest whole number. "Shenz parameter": -16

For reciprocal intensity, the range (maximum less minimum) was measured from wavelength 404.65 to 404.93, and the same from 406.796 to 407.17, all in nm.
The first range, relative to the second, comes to 1.9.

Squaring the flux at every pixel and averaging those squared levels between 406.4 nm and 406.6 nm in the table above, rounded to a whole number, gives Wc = 49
